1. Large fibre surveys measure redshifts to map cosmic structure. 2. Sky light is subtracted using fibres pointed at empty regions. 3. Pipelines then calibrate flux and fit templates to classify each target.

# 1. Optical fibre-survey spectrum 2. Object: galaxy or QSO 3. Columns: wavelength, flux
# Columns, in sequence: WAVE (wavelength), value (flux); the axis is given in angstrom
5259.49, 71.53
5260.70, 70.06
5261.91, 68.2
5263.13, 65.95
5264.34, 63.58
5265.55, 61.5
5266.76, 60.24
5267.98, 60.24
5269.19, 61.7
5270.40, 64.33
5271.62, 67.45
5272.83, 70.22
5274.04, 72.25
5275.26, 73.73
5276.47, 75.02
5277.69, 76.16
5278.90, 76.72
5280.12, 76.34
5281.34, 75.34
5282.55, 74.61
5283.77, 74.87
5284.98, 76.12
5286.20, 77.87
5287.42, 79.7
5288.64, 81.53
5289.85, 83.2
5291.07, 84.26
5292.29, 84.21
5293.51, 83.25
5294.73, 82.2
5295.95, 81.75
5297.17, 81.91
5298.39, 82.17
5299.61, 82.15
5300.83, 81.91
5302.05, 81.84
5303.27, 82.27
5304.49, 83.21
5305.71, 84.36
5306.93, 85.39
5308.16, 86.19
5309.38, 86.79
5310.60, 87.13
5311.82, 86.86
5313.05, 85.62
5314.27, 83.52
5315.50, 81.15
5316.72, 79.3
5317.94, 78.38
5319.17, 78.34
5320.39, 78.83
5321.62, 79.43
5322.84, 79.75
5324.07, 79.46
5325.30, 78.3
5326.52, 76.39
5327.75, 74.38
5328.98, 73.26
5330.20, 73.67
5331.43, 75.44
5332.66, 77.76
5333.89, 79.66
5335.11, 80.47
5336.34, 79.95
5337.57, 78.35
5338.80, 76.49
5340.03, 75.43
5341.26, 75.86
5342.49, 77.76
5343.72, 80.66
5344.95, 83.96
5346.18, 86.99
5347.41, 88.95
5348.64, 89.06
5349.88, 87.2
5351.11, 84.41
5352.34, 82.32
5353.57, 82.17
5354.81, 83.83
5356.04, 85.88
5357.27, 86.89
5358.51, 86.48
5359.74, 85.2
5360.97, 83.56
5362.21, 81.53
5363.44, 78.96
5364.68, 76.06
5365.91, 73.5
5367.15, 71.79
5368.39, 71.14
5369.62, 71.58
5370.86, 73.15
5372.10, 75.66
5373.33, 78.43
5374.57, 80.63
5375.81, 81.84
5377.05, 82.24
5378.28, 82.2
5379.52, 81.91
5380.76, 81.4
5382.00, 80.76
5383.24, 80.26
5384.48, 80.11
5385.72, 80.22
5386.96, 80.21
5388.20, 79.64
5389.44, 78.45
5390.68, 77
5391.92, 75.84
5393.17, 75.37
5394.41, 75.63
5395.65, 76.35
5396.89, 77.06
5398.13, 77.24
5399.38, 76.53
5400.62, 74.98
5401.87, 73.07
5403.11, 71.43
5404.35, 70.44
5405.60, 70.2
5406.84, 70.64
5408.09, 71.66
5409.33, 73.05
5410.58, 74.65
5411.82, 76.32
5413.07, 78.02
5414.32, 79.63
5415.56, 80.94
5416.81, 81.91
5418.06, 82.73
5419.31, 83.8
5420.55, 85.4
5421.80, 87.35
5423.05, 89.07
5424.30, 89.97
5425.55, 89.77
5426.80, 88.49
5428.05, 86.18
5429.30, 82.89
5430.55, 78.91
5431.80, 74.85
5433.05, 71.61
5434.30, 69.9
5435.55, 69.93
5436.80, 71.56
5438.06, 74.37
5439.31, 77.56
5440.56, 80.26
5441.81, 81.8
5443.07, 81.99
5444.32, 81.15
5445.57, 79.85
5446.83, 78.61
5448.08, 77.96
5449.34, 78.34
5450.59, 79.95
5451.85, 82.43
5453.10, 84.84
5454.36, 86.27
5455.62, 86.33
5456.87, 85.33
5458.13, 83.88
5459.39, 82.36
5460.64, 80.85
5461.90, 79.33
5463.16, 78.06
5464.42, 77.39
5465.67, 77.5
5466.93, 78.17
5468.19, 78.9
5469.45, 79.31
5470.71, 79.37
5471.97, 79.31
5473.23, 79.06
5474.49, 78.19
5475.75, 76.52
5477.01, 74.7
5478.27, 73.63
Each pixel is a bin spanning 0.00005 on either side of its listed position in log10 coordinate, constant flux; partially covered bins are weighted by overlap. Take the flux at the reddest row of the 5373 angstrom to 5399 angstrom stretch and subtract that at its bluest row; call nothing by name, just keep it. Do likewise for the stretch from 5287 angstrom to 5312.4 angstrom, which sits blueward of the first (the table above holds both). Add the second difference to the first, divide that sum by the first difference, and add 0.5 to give -4.5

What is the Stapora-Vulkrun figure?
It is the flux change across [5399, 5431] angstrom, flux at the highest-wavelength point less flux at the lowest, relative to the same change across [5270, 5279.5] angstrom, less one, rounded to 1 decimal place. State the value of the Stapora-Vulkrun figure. -0.8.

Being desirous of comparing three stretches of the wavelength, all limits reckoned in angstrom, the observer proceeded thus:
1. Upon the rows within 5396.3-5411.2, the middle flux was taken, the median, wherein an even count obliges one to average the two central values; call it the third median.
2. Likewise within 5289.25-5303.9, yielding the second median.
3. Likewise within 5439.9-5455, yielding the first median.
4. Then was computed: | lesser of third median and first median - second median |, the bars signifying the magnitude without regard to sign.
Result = 9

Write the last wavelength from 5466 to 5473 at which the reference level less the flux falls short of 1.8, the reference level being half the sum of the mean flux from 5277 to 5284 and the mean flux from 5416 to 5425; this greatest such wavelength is 5471.97 angstrom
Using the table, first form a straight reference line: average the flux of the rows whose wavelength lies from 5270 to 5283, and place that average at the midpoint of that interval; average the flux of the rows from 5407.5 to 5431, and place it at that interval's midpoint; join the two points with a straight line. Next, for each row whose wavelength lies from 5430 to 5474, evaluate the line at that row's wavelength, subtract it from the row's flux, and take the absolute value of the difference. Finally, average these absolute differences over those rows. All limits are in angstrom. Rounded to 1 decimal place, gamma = 5.5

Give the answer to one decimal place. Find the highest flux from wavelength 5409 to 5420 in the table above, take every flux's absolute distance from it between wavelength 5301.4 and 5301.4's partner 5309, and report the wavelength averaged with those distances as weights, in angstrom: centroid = 5305.3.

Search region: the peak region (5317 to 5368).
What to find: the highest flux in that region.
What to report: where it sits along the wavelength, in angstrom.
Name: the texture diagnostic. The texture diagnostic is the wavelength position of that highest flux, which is 5348.64 angstrom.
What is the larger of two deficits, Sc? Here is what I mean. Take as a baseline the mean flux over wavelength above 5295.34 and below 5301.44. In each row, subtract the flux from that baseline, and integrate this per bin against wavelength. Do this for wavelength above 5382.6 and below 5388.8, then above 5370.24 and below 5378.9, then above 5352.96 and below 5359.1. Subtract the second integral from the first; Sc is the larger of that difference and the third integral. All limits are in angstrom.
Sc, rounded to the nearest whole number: -13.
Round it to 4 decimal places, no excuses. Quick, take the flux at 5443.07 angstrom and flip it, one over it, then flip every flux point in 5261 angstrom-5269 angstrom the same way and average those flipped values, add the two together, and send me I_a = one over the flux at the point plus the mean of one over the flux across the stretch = 0.0280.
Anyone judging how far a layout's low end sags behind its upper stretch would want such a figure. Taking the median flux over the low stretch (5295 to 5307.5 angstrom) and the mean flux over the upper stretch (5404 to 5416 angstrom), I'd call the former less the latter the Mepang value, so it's 7.6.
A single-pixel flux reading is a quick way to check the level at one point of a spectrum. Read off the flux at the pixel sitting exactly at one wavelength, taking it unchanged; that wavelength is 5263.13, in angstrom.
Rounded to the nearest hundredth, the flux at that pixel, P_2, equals 65.95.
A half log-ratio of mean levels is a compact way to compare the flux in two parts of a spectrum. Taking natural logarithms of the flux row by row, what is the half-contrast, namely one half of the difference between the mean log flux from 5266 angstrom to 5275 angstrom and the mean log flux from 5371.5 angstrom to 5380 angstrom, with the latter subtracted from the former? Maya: -0.11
